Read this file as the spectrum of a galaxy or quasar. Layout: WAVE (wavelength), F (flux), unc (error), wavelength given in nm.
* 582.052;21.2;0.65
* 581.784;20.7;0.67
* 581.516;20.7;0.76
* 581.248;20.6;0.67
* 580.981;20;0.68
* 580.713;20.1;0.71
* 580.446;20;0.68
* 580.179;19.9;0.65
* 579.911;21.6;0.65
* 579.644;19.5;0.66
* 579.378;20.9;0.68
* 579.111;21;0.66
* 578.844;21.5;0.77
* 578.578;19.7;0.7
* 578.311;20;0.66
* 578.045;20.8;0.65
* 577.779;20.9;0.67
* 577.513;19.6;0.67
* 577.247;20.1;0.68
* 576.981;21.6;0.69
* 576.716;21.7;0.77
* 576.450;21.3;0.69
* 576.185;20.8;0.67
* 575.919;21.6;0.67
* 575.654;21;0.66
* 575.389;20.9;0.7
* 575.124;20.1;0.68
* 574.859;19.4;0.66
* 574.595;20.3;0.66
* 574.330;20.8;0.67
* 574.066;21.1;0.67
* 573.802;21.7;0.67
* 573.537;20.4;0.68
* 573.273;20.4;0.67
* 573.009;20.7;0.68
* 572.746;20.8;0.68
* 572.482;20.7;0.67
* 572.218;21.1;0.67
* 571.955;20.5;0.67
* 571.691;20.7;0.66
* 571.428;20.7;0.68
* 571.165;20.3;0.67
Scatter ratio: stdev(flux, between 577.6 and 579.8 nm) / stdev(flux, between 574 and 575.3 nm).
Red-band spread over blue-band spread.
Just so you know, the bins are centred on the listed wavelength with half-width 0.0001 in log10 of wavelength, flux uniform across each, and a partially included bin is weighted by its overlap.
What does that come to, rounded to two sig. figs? 1.1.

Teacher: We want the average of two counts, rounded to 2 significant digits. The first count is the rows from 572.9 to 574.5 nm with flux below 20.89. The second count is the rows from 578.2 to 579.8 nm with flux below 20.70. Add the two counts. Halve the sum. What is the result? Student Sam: 3.5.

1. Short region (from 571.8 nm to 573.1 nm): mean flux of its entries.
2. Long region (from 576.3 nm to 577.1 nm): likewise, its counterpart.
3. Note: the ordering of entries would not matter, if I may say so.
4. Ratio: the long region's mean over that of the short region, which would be 1.04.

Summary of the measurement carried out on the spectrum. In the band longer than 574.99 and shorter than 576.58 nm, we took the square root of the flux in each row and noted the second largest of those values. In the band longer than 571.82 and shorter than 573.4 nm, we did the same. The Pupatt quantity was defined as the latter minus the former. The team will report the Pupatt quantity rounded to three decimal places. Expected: -0.054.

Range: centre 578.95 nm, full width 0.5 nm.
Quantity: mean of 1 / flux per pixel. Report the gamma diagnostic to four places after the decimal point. 0.0471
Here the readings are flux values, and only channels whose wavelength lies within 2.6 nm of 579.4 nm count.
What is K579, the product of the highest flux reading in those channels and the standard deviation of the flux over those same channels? 14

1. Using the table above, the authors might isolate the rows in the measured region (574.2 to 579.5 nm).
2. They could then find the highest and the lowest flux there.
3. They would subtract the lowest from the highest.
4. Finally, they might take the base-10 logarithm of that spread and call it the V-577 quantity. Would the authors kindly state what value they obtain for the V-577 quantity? 0.362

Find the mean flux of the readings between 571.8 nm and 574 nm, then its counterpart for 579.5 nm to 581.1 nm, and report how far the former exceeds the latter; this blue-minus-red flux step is 0.60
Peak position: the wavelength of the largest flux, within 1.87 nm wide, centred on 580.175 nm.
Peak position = 579.911 nm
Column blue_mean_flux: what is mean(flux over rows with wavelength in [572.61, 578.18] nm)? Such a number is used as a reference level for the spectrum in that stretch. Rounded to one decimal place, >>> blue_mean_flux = 20.8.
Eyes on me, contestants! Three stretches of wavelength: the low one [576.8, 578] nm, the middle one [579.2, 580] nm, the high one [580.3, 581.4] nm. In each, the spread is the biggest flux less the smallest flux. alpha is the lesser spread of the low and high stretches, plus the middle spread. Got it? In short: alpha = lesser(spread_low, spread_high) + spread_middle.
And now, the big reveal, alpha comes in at 2.7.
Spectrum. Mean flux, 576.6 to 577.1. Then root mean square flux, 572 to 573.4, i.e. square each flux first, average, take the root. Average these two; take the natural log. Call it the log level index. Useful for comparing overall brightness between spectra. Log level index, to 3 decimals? 3.054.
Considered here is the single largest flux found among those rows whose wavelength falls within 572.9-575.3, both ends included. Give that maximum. 21.7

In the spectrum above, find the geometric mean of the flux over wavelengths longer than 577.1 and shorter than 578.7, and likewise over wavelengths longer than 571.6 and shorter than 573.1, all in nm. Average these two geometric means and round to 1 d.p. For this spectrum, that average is 20.5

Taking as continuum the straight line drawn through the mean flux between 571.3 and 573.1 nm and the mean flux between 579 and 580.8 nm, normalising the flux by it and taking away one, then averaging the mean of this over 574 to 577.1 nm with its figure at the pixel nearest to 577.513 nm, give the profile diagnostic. -0.016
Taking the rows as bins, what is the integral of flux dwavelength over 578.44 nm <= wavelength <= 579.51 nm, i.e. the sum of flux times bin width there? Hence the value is 22.2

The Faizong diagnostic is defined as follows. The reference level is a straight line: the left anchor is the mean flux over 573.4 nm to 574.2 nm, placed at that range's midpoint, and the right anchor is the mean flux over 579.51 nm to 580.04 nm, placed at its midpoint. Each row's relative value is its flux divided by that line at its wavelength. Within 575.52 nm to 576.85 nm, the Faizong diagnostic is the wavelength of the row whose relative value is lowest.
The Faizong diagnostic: 576.185 nm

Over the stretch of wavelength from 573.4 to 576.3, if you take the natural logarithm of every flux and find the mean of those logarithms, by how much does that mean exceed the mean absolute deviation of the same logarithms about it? 3.01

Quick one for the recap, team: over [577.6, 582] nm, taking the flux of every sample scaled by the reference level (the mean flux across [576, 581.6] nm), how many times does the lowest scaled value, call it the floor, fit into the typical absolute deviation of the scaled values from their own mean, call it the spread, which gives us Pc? 0.027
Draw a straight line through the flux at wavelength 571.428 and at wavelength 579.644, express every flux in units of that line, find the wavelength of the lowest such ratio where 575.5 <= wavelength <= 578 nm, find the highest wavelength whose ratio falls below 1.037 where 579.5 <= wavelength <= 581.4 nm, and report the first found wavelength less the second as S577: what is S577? -3.47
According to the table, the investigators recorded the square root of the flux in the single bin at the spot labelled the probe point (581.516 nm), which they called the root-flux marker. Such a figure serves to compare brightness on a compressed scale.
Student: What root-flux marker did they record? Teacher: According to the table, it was 4.55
